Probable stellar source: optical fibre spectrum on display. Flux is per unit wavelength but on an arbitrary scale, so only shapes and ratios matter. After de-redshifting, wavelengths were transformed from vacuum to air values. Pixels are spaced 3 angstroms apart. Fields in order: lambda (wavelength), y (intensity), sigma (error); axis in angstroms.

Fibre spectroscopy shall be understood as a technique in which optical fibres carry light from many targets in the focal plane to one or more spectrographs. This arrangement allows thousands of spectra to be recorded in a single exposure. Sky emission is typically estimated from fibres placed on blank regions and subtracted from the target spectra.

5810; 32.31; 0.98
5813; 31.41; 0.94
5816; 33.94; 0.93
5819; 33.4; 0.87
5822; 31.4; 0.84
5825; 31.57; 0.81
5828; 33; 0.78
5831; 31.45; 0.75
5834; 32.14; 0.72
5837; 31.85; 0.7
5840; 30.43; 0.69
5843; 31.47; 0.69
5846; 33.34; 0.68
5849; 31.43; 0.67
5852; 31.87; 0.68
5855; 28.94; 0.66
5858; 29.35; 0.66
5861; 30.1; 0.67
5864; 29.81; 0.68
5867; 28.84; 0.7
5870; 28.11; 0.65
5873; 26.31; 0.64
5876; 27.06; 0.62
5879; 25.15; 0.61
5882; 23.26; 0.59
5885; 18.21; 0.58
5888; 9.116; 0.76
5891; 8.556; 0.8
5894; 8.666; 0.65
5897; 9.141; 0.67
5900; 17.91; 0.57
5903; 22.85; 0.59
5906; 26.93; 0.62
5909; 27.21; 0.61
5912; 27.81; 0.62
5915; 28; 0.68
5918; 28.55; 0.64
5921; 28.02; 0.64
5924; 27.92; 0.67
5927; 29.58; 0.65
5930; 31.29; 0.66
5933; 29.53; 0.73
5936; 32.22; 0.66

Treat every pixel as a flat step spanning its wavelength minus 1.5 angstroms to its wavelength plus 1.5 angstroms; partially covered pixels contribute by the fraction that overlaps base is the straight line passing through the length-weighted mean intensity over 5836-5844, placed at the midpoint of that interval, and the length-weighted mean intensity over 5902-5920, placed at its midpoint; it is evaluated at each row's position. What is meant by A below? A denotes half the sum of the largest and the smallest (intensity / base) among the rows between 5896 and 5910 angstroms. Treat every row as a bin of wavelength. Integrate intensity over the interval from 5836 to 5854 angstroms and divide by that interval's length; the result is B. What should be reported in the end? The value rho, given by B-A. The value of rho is 31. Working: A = 0.67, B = 32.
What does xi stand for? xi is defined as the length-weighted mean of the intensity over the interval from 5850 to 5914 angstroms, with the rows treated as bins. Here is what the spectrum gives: 23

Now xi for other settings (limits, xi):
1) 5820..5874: 31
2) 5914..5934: 29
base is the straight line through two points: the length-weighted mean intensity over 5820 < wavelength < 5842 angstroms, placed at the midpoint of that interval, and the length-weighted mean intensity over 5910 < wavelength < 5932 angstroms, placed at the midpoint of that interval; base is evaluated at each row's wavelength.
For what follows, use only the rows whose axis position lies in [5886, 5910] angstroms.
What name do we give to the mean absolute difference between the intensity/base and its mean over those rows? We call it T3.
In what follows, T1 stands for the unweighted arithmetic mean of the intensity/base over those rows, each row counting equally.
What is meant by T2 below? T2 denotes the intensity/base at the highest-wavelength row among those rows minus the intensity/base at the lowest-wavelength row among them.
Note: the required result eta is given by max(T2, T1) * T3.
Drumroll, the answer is 0.161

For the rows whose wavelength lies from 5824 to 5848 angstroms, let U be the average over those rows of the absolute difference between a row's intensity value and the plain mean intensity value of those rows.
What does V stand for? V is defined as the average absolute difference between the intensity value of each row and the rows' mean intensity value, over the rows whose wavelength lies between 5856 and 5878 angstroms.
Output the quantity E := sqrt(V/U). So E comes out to 1.3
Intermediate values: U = 0.7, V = 1.2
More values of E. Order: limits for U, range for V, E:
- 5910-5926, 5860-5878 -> 2.5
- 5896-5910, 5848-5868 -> 0.4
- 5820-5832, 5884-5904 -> 3.0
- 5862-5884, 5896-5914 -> 1.8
